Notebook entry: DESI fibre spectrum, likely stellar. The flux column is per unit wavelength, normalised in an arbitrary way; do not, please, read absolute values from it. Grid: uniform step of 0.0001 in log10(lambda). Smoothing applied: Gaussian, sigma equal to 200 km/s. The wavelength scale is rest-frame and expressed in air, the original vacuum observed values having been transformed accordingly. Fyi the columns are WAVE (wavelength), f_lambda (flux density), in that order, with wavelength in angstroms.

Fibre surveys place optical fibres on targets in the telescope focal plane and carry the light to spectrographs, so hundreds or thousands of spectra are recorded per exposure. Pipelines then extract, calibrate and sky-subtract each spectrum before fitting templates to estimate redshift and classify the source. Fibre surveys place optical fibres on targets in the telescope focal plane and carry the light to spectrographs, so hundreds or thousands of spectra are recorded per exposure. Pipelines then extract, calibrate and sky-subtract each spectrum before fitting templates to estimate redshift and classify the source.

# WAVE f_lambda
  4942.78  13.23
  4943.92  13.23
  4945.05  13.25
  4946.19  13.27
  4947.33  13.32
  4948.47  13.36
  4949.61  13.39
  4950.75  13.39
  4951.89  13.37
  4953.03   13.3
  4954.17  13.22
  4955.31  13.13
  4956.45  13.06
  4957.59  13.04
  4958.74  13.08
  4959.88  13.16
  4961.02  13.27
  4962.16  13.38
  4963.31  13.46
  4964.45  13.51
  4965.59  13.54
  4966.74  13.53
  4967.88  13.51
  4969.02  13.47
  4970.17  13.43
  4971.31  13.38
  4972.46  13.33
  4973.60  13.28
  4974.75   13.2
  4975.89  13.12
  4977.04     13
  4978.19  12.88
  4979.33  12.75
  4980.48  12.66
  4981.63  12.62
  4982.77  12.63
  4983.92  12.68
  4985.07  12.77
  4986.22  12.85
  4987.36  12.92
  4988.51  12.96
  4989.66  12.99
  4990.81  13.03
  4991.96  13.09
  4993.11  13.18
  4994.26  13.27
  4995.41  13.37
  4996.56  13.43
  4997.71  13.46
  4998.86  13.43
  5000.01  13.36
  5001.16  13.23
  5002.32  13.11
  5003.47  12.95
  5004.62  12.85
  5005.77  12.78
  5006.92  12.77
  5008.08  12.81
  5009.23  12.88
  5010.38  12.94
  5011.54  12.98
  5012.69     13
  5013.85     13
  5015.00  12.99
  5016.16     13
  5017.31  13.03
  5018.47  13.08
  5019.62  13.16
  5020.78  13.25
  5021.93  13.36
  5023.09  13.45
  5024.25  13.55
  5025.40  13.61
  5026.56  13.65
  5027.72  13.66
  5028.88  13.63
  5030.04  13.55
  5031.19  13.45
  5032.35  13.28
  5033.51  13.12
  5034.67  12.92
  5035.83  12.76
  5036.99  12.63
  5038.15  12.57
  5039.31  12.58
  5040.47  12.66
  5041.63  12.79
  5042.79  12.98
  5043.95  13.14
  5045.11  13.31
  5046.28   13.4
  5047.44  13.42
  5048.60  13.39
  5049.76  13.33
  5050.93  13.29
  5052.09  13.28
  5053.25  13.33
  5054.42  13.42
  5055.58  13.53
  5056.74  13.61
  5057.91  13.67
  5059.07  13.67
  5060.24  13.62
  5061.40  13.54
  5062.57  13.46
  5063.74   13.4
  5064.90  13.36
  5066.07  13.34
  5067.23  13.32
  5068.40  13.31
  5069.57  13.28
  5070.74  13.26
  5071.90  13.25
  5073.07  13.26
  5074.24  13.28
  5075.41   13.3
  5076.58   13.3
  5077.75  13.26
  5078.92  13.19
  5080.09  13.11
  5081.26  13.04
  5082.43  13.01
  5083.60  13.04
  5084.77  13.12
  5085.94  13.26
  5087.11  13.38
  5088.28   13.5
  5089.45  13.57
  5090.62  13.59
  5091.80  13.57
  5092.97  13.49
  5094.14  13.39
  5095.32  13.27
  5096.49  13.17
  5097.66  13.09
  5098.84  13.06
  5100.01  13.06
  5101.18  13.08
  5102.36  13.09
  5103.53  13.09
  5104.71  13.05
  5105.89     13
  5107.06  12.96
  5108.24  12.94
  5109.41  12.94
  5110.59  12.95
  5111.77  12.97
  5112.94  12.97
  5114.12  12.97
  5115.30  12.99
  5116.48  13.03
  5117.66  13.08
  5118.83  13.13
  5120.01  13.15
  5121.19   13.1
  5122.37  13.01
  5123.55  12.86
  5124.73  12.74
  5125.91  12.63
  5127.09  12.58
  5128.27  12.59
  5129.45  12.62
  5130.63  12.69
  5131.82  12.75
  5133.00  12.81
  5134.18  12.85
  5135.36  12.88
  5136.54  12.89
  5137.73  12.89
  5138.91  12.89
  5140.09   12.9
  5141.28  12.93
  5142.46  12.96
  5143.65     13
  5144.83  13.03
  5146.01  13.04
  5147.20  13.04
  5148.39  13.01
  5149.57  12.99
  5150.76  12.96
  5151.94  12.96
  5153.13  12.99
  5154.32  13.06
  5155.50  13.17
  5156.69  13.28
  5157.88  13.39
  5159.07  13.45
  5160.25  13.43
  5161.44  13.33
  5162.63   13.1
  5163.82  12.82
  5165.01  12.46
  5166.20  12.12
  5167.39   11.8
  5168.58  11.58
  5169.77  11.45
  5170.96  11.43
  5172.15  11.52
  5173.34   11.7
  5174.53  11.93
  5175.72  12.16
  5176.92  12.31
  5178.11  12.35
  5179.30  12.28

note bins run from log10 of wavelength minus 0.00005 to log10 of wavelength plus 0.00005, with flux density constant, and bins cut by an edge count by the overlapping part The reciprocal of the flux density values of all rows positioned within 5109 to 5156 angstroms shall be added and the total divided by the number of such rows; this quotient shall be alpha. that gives 0.0774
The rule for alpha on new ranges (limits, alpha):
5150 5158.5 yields 0.0763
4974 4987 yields 0.0779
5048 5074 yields 0.0746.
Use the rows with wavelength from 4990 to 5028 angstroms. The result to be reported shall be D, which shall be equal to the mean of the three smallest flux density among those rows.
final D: 12.8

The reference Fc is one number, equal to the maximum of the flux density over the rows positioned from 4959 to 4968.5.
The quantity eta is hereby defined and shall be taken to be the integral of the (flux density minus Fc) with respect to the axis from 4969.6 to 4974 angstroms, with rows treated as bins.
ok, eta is -0.8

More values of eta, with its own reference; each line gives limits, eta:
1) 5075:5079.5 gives -1.3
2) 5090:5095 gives -0.2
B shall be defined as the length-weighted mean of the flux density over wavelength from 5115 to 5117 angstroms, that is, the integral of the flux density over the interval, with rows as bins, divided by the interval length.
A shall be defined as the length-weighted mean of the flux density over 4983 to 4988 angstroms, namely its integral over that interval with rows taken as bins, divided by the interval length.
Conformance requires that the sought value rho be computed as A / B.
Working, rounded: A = 12.8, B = 13.0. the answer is 0.98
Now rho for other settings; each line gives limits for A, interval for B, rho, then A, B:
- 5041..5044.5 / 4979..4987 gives 1.02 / 13.0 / 12.7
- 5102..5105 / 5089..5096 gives 0.97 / 13.1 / 13.5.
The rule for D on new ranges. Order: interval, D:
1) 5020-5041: 12.6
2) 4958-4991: 12.6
